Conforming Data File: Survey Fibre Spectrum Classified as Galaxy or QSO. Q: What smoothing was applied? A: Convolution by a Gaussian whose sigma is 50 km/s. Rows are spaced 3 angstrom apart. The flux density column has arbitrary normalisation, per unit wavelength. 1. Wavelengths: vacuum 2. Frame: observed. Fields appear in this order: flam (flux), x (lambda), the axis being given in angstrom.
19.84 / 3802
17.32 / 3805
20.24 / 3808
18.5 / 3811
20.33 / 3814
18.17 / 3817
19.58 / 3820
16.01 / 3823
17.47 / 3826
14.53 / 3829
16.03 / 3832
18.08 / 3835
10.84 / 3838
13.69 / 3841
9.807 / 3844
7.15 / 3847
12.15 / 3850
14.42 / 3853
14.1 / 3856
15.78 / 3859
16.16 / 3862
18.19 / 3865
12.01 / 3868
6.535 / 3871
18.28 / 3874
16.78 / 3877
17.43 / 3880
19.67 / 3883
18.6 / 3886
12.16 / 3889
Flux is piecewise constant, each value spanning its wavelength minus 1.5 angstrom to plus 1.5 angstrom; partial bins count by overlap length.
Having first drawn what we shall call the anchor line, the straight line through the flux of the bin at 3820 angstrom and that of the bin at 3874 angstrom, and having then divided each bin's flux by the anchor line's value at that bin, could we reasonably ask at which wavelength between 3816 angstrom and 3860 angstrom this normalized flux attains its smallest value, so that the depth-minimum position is 3847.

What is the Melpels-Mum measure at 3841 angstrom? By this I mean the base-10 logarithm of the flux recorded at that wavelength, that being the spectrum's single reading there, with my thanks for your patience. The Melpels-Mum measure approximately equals 1.14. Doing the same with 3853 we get 1.16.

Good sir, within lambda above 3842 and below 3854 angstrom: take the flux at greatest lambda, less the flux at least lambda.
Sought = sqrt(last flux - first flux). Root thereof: 2.1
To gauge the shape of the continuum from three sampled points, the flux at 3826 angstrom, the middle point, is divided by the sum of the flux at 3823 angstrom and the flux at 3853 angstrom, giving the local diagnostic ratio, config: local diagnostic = 0.57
